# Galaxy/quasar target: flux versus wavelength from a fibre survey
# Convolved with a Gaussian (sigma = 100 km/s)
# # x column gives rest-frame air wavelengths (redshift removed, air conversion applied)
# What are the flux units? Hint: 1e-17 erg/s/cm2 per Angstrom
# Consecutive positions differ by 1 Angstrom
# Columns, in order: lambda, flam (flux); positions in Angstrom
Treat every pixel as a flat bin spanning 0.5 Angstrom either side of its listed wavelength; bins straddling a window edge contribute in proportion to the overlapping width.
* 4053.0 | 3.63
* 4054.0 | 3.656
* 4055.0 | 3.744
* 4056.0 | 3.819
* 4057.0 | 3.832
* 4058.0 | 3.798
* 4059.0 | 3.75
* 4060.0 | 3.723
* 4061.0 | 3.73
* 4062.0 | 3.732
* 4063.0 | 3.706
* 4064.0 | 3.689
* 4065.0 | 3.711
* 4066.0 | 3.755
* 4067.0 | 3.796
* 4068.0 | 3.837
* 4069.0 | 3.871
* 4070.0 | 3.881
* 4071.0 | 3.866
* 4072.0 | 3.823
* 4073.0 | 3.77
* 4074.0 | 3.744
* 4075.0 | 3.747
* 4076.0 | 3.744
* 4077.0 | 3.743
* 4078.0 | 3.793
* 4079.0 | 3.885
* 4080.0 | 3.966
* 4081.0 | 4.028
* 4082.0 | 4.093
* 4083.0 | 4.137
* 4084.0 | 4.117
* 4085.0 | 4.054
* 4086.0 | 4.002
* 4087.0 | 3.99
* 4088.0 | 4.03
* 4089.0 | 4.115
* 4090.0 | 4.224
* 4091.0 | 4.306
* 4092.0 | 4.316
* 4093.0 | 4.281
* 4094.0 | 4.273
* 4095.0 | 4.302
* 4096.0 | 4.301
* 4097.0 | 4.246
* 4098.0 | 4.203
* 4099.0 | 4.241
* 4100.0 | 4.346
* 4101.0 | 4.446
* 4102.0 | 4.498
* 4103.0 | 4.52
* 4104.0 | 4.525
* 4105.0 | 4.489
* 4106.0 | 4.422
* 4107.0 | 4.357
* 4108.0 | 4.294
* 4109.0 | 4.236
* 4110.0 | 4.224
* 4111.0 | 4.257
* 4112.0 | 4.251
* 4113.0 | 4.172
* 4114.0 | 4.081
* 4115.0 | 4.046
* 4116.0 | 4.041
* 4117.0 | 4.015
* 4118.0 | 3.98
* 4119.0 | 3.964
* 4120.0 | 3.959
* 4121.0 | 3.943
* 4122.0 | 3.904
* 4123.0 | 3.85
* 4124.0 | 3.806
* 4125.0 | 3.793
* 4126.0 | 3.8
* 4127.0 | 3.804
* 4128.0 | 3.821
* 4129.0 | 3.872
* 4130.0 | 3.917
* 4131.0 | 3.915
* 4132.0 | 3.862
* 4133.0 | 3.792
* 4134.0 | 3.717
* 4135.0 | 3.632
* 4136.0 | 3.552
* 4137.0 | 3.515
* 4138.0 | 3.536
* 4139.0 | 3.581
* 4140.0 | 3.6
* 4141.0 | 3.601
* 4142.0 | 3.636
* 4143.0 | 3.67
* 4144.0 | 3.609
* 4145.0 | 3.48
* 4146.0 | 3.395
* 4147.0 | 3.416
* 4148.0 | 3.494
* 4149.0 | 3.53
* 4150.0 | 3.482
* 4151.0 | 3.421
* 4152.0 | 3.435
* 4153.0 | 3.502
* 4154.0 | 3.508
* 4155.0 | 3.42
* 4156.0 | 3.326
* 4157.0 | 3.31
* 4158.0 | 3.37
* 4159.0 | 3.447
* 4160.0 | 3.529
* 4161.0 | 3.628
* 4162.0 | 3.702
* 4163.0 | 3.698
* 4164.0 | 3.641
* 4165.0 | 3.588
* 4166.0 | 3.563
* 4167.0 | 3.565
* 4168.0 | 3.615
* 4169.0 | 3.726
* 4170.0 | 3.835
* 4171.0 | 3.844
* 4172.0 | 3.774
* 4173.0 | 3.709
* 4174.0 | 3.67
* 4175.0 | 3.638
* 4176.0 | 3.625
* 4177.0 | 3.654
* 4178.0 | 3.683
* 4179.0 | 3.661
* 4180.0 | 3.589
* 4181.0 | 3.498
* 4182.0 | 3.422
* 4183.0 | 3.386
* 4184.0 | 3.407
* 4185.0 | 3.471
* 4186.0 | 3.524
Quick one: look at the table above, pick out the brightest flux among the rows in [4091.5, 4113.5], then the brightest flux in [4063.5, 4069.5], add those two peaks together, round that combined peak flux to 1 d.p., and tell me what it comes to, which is 8.4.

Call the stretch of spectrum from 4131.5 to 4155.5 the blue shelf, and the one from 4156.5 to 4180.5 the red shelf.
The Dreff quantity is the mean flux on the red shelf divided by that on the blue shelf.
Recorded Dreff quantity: 1.02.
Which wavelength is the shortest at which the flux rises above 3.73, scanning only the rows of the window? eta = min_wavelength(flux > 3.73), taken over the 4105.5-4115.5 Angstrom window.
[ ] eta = 4106.0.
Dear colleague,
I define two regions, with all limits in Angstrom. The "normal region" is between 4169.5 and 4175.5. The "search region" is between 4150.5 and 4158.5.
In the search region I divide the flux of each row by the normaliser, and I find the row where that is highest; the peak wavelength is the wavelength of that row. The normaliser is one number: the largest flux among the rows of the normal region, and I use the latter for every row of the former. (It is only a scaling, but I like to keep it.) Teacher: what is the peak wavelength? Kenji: 4154.0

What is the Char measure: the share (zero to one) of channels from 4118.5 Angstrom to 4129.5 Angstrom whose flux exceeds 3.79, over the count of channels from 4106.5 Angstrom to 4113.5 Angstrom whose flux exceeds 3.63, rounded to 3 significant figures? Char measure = 0.143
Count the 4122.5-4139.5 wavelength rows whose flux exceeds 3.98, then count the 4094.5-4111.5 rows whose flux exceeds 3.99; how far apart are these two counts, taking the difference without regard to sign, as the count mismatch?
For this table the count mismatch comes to 17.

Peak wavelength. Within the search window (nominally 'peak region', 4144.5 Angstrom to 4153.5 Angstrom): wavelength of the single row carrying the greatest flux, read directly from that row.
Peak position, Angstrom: 4149.0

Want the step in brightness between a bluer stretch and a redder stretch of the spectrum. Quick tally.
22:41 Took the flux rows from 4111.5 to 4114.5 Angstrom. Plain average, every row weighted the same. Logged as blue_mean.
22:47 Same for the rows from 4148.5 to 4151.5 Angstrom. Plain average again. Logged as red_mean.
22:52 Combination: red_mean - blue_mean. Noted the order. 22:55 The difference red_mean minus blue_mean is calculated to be -0.7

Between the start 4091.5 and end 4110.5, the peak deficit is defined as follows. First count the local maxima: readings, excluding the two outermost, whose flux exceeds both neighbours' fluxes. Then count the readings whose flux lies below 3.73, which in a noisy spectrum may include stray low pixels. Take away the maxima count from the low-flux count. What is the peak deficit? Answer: -2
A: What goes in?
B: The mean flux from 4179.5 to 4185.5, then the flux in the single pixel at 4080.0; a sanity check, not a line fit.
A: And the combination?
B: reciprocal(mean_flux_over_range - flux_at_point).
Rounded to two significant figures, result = -2.0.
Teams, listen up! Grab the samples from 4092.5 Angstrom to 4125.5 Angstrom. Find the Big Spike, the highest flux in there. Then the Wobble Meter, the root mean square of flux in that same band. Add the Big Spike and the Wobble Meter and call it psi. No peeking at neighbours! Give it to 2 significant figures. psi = 8.7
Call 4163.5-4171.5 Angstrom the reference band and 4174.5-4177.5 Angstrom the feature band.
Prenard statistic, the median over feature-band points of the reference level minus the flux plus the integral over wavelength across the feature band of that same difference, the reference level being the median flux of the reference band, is 0.0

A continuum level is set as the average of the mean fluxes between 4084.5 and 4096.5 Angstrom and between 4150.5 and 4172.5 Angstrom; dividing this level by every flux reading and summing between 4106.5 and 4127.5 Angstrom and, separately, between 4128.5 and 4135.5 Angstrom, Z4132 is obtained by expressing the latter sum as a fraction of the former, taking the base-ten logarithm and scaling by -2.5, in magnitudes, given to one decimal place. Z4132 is 1.1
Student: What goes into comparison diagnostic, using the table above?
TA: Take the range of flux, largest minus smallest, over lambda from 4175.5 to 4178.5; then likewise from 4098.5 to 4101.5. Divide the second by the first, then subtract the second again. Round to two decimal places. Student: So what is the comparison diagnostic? 3.33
